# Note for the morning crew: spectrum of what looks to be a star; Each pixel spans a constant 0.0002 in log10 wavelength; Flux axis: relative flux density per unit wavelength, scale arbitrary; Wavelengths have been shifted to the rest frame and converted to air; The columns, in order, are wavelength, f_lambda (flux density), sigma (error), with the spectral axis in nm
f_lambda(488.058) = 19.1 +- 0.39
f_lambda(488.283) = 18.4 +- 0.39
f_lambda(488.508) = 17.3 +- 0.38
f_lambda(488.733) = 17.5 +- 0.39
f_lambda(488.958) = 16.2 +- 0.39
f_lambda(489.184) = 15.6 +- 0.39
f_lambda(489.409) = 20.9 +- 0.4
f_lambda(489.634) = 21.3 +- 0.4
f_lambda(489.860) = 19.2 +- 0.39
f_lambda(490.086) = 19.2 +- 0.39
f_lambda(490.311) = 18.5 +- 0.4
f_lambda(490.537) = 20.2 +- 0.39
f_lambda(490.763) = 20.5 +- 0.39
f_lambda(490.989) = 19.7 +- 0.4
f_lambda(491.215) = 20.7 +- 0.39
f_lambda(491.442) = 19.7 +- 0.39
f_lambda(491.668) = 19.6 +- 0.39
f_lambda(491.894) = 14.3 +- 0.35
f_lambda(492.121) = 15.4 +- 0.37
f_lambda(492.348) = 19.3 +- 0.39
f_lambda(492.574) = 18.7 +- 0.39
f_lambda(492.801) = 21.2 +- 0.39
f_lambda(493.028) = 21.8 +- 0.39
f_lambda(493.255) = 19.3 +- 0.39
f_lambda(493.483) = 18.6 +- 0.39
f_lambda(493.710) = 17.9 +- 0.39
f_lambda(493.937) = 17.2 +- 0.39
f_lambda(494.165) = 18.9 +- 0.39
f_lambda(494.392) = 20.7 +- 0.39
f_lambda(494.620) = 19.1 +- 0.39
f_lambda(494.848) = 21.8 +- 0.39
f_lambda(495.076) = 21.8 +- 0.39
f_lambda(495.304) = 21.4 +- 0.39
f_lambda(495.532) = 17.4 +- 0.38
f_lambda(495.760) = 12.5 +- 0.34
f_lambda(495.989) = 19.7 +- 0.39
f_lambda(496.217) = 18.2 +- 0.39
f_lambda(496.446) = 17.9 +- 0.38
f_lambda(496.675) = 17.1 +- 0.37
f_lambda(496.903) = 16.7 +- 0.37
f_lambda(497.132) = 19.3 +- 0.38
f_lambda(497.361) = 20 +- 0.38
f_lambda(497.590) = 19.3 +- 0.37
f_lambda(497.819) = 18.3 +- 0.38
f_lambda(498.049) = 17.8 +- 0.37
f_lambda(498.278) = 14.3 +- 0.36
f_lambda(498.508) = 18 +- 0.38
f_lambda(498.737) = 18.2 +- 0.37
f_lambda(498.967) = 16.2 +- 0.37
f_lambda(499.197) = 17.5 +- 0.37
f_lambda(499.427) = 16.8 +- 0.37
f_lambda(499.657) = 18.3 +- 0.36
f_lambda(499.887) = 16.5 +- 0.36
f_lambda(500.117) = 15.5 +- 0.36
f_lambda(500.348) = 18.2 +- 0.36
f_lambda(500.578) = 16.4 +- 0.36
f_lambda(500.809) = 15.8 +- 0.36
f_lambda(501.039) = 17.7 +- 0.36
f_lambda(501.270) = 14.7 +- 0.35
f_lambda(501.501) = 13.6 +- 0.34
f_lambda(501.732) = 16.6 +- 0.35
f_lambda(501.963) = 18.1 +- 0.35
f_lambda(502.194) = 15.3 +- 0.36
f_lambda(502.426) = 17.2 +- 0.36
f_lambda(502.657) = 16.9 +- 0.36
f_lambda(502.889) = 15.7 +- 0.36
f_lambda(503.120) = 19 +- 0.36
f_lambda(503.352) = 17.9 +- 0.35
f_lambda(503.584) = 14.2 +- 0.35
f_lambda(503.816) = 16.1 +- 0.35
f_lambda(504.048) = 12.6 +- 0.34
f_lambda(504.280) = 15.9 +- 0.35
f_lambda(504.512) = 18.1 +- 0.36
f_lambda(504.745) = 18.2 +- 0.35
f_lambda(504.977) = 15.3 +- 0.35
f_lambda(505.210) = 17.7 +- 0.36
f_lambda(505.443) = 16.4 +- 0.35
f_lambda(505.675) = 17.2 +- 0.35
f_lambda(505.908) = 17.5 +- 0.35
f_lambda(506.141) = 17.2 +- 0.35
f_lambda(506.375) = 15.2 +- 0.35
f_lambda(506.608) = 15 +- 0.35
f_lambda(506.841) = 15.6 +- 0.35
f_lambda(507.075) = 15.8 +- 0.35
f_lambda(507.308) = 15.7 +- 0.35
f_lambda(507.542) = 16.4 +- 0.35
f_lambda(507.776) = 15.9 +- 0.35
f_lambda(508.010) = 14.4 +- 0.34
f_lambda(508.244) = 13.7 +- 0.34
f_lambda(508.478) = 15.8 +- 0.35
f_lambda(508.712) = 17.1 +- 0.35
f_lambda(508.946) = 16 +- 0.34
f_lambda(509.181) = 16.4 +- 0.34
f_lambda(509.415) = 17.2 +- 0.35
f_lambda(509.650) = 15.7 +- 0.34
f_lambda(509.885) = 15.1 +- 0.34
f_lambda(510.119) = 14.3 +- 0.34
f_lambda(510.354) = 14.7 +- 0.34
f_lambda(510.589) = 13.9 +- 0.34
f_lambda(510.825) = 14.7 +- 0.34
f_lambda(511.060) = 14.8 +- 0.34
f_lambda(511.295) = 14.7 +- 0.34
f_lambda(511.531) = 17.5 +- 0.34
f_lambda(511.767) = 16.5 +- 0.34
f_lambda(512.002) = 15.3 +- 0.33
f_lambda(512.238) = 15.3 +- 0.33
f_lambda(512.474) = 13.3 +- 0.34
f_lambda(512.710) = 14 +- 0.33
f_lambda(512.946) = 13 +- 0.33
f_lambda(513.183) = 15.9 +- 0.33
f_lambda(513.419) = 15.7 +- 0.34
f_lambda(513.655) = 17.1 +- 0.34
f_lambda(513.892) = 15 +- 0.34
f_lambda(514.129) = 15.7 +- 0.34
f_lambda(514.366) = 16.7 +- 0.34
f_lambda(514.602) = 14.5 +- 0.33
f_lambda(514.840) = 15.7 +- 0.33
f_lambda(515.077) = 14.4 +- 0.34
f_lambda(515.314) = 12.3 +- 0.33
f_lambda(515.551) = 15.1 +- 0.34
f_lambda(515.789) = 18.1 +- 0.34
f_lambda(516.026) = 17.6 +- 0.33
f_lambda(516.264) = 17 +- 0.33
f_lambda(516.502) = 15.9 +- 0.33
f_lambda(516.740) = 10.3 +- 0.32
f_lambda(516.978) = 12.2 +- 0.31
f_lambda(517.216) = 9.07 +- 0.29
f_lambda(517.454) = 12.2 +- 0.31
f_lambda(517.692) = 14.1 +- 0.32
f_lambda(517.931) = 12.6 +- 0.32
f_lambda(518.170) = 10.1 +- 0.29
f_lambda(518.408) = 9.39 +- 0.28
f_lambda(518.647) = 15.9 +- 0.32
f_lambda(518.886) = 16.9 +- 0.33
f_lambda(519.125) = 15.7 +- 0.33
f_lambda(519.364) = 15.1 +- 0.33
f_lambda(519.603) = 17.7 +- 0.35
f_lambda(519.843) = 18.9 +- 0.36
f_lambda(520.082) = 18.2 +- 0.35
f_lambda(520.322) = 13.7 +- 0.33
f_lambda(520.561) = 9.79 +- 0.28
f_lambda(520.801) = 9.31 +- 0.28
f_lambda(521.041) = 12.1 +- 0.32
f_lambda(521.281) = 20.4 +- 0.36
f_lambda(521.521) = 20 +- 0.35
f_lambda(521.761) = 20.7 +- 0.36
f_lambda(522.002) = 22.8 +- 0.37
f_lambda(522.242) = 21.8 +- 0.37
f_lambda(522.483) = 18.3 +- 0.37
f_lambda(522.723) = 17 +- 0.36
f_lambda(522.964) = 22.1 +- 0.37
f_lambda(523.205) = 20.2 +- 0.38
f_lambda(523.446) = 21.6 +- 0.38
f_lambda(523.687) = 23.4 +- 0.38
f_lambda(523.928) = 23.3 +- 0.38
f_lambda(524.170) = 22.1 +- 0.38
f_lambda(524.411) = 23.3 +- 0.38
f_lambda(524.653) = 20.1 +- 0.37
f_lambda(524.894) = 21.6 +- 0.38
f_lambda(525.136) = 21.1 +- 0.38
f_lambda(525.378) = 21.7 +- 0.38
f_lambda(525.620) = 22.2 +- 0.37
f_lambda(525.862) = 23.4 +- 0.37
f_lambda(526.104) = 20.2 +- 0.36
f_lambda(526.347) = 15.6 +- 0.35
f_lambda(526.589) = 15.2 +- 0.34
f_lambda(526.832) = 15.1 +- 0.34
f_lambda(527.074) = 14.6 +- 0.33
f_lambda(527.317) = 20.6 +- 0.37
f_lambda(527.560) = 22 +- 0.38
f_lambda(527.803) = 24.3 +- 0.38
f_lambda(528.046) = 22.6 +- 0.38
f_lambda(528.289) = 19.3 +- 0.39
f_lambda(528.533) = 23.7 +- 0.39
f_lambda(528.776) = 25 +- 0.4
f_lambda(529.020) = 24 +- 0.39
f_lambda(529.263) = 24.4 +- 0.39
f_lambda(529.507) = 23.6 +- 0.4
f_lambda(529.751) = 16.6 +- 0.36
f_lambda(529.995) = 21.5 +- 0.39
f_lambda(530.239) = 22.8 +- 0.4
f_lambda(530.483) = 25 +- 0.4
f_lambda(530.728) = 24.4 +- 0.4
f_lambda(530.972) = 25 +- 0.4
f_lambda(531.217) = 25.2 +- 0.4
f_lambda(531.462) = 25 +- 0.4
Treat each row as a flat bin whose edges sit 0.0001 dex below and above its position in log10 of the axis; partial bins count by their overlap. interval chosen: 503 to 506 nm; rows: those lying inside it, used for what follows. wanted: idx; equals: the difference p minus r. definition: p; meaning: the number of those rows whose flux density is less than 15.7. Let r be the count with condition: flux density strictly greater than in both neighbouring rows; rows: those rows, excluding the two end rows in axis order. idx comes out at 0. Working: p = 3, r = 3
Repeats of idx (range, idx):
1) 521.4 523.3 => -2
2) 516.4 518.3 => 5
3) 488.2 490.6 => -1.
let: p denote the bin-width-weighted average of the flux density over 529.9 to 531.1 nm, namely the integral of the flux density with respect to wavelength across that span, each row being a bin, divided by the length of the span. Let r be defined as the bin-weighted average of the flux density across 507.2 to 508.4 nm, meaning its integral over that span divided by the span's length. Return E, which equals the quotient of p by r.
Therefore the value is 1.56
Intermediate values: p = 24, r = 15.2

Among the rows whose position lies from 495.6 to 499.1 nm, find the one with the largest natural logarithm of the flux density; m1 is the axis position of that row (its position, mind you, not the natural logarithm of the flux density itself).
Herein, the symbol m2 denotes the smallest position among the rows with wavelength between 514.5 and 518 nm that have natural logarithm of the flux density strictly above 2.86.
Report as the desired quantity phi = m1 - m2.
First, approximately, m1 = 497.361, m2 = 515.789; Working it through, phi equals -18.43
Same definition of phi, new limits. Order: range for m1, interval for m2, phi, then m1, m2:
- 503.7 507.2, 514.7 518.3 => -11.04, 504.745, 515.789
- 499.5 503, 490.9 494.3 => 8.67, 499.657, 490.989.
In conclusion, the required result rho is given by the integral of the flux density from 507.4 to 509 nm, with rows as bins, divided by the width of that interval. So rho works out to 15.6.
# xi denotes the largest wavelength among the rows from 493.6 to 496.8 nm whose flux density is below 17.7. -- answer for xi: 496.675 nm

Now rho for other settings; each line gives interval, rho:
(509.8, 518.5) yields 14.4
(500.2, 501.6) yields 16.1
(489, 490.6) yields 19.1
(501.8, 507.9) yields 16.4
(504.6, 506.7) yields 16.7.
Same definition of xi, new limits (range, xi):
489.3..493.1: 492.121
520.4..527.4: 527.074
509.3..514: 513.892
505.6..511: 510.825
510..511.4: 511.295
